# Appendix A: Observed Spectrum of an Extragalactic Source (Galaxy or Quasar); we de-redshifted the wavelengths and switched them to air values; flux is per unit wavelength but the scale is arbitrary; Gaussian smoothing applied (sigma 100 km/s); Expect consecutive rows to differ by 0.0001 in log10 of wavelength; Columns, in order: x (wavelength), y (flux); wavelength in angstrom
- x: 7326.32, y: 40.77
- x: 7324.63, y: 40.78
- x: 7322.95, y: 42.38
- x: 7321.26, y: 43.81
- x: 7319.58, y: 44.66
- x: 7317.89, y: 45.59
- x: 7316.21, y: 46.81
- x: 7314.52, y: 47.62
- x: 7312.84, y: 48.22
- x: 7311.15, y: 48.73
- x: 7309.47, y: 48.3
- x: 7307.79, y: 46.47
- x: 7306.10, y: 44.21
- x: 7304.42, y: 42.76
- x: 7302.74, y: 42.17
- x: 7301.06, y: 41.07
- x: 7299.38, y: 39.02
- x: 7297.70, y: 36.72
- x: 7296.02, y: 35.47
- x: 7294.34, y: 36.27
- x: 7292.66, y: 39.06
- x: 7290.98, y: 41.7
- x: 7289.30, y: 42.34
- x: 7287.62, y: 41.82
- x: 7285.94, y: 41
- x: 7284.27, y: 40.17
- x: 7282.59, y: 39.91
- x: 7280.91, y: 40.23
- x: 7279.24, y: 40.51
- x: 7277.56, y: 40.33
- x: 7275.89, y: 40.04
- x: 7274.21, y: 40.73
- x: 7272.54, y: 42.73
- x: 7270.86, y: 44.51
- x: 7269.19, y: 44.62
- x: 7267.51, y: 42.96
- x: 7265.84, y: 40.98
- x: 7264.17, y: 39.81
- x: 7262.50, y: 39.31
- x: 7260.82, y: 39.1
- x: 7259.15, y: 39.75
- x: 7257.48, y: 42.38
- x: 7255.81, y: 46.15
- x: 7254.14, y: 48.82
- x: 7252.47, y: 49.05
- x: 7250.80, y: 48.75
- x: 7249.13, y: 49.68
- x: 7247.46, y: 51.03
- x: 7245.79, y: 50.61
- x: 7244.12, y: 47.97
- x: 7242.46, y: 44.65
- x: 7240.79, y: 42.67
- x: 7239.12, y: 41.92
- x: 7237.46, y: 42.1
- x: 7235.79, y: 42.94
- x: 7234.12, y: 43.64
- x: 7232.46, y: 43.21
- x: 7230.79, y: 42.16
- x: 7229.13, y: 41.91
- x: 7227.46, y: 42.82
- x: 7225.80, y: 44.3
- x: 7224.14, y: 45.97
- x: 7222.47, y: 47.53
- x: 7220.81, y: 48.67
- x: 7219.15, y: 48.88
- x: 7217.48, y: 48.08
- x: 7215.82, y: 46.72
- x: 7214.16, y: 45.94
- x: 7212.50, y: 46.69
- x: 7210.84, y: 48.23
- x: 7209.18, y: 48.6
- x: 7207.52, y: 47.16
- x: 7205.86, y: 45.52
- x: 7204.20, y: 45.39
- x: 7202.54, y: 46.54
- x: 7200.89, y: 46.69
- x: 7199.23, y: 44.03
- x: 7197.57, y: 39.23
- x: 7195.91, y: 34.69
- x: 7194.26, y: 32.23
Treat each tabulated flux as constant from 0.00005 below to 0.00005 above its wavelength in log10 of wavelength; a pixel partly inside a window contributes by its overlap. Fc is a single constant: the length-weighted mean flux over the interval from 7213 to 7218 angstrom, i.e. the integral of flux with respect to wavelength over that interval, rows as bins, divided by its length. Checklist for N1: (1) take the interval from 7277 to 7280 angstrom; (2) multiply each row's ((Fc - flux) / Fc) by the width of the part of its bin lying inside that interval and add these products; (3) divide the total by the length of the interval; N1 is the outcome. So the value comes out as 0.14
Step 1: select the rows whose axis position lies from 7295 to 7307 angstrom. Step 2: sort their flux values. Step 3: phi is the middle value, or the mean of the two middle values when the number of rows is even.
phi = 41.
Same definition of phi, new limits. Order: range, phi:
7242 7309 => 42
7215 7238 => 44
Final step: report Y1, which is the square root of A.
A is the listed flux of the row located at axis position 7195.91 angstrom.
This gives 5.9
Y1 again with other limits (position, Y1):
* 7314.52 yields 6.9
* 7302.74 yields 6.5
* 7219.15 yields 7.0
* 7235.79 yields 6.6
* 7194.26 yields 5.7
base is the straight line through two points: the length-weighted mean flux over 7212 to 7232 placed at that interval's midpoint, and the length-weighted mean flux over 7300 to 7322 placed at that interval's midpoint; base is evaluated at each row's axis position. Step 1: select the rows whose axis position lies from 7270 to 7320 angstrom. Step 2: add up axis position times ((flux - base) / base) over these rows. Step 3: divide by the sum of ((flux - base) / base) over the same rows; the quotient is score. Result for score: 7285.9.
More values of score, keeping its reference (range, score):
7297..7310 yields 7298.8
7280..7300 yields 7291.4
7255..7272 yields 7262.8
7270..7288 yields 7280.0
